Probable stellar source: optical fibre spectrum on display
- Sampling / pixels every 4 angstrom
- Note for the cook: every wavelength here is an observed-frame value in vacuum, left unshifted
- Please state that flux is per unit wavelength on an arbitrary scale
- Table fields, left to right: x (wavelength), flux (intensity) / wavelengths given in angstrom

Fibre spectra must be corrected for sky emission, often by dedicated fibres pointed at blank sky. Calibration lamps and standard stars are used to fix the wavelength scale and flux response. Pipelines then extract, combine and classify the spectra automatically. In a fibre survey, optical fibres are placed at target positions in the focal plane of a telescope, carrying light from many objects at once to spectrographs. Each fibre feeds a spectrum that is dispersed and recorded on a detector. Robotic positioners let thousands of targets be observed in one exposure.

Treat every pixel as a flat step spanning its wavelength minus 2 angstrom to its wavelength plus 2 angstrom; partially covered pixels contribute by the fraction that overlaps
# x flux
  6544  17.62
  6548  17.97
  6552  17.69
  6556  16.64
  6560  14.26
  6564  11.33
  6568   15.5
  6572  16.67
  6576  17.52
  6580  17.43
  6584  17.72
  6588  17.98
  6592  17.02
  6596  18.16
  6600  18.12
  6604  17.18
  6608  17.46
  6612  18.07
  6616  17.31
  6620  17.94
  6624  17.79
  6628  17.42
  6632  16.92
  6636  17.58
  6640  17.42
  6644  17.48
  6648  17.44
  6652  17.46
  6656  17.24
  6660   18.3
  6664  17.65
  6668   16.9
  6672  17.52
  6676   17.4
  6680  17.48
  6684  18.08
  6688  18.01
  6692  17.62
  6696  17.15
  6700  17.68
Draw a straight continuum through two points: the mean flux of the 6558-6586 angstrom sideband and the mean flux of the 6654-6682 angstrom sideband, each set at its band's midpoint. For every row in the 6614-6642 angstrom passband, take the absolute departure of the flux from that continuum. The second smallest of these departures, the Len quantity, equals 0.4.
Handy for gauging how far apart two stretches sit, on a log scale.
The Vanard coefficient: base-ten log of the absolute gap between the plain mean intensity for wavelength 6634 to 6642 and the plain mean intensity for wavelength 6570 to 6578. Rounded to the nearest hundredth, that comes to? -0.39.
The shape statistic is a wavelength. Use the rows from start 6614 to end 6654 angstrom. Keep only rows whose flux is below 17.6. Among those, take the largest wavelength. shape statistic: 6652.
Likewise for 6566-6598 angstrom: 6592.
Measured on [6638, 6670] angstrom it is 6668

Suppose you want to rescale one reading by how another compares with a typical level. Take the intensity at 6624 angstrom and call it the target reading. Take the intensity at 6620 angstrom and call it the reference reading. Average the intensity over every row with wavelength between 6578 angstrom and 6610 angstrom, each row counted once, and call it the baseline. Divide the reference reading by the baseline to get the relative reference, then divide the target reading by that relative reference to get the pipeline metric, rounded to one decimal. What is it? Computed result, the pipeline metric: 17.5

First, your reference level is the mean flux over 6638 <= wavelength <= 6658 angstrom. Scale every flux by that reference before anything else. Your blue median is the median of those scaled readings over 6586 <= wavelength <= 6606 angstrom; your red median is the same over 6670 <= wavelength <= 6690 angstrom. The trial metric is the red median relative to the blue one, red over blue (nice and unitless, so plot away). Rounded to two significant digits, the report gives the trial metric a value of 0.97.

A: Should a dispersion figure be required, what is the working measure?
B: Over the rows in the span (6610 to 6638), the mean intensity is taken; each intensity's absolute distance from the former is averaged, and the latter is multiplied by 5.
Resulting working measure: 1.54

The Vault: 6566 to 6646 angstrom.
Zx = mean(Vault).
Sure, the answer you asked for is 17.43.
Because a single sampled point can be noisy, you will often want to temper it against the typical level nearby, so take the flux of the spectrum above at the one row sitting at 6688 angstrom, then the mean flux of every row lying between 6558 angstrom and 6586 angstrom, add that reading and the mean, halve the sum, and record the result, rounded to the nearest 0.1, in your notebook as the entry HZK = 16.9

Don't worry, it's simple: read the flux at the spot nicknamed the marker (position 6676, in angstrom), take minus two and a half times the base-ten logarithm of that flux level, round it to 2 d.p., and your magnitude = -3.10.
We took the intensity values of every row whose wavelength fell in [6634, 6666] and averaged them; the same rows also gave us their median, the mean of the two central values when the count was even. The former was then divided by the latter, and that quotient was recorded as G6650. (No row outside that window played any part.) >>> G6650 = 1.01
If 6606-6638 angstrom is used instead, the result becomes 1.00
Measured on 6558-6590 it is 0.94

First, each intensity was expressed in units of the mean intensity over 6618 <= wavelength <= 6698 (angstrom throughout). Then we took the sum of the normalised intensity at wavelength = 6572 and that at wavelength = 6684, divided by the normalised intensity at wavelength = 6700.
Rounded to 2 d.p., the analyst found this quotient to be 1.97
